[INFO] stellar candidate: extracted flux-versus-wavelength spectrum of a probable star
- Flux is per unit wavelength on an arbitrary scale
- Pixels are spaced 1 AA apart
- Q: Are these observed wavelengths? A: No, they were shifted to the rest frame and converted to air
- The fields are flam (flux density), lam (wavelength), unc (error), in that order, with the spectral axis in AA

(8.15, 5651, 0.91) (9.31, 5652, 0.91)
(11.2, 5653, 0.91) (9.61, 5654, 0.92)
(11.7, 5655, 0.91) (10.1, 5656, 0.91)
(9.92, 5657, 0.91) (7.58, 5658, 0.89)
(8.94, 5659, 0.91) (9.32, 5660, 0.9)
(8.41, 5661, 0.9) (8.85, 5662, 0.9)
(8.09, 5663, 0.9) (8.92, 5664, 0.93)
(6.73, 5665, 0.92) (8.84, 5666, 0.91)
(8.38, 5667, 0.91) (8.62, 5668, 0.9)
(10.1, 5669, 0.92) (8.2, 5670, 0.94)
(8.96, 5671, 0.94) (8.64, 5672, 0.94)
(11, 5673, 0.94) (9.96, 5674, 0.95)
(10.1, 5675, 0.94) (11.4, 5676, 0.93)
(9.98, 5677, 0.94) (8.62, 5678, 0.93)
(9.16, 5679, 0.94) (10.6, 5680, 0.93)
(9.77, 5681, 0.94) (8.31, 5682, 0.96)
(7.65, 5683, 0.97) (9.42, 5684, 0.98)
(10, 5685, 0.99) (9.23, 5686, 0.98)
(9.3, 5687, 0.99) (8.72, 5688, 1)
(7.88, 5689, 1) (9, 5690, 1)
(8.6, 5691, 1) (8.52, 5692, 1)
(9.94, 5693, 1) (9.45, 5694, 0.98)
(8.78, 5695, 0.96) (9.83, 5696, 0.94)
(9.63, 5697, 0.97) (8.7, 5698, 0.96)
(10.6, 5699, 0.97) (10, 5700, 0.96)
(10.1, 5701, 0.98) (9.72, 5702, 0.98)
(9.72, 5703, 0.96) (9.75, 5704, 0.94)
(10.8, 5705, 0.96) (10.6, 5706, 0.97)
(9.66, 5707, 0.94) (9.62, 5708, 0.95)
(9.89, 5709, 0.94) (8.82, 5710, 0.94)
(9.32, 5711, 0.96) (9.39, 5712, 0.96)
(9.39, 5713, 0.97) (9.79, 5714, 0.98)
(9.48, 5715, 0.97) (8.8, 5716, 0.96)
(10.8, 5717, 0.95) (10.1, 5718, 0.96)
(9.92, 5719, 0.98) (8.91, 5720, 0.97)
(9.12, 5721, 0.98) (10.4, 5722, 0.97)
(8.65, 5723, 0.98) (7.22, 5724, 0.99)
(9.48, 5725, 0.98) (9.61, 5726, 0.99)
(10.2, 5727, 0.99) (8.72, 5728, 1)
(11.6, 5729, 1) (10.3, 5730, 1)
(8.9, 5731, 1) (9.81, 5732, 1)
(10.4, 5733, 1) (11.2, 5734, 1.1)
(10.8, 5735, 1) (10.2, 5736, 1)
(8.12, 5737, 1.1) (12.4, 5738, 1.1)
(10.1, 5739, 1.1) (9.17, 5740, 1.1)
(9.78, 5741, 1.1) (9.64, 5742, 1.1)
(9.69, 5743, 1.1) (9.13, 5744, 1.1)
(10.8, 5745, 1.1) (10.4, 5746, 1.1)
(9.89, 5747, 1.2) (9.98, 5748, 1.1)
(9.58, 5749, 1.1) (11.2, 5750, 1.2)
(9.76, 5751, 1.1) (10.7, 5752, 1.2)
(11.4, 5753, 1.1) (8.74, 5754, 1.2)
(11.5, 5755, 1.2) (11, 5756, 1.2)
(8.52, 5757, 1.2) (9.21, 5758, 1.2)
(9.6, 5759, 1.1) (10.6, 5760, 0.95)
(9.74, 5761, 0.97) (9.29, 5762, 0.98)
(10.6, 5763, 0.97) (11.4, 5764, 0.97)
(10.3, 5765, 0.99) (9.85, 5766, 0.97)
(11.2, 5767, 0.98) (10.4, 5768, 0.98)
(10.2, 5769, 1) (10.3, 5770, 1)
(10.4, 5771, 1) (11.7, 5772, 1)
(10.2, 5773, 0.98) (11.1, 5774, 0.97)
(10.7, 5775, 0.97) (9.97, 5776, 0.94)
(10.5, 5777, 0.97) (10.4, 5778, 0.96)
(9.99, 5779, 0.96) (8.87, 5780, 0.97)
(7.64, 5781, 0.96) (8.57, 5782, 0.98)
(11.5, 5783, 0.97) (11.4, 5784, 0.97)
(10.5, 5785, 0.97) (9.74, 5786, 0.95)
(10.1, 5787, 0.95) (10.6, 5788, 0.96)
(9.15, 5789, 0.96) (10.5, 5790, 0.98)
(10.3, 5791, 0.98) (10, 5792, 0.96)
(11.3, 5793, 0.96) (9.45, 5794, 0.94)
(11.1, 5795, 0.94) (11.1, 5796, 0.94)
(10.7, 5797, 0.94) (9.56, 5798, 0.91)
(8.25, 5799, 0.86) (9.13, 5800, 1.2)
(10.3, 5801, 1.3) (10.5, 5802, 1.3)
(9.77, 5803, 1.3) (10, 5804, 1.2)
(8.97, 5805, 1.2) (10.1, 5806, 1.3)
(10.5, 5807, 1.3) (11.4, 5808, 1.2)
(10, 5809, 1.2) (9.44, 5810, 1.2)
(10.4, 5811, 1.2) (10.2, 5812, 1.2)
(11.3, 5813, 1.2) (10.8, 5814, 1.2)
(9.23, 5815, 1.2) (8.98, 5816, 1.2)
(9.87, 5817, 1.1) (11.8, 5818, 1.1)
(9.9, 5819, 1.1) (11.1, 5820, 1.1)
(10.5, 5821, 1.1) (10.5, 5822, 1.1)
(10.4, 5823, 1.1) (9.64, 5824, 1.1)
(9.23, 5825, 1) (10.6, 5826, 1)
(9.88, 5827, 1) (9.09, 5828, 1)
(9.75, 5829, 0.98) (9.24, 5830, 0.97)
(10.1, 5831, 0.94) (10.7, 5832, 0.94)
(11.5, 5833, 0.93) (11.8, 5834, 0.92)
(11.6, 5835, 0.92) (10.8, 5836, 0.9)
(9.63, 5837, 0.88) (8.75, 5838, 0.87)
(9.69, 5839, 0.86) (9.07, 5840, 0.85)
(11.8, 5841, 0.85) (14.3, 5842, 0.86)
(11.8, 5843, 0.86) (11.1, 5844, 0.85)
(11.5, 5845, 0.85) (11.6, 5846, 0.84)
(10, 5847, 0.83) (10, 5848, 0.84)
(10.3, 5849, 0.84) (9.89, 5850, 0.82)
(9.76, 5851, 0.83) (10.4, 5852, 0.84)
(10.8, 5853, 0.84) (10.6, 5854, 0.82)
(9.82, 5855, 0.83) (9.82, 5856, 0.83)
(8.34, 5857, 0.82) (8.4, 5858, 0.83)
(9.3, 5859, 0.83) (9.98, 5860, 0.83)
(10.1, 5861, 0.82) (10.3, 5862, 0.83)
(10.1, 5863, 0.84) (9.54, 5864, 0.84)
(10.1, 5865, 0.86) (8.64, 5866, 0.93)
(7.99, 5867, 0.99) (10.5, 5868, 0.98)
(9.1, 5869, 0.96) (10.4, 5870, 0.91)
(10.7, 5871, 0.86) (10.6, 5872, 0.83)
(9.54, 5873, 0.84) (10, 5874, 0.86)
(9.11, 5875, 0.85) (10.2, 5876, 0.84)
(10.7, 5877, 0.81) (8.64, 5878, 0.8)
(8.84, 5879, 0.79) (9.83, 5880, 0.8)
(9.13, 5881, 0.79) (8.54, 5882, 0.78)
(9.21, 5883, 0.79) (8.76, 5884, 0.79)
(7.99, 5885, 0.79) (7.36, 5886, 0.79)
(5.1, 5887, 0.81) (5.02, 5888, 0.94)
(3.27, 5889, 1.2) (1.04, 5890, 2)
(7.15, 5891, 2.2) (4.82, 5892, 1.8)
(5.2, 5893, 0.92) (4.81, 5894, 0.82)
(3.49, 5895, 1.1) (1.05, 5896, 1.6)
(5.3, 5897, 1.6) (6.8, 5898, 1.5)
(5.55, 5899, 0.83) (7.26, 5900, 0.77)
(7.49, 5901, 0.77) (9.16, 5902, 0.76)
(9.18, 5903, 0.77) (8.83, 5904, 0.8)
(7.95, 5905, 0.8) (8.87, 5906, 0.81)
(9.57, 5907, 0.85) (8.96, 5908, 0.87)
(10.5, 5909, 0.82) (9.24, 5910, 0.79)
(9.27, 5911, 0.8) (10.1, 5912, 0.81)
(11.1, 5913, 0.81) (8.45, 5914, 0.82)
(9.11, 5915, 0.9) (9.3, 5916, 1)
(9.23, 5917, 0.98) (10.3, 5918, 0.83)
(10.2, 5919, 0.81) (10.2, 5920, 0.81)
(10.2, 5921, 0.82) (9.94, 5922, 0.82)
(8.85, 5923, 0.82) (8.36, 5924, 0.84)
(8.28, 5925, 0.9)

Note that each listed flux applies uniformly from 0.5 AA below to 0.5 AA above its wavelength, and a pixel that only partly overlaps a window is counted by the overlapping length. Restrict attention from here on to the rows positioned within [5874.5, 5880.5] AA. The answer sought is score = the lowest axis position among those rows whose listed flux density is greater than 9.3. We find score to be 5876 AA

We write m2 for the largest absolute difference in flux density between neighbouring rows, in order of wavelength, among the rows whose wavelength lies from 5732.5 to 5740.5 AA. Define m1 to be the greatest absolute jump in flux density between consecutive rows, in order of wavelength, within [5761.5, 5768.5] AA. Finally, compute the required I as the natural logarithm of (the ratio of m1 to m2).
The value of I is -1.2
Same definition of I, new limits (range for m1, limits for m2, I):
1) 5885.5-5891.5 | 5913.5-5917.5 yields 2.2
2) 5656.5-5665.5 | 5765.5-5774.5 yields 0.4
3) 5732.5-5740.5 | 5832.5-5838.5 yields 1.3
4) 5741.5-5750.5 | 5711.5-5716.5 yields 0.9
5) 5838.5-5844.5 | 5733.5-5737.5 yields 0.3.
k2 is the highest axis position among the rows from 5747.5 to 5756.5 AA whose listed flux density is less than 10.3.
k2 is 5754 AA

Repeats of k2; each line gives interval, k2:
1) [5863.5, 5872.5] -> 5869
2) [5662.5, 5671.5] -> 5671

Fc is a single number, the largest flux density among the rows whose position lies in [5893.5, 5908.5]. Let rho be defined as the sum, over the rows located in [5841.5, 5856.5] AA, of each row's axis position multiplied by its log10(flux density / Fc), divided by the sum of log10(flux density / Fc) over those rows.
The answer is 5846.3 AA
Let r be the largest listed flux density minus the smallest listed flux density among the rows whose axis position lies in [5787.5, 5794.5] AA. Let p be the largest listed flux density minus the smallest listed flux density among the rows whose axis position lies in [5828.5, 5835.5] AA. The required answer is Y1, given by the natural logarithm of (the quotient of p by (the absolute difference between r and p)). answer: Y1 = 1.8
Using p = 2.6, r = 2.15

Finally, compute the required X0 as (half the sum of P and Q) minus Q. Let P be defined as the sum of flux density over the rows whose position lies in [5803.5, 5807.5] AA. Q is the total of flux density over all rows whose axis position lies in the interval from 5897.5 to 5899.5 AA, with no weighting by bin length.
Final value 14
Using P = 40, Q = 12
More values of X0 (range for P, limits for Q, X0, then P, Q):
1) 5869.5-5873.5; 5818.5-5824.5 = -10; 41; 62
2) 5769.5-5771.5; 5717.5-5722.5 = -14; 21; 48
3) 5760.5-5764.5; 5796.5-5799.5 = 6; 41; 29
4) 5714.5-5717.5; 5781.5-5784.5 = -1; 29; 31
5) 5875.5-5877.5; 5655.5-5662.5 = -21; 21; 63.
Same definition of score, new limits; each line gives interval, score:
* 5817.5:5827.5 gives 5818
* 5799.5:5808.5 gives 5801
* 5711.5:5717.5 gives 5712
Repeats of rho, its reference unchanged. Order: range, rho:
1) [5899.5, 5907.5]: 5902.3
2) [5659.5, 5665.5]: 5663.4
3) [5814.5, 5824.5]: 5820.7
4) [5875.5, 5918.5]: 5893.0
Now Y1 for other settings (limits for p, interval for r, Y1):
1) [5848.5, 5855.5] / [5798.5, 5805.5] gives -0.2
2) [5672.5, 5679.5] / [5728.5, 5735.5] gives 3.5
